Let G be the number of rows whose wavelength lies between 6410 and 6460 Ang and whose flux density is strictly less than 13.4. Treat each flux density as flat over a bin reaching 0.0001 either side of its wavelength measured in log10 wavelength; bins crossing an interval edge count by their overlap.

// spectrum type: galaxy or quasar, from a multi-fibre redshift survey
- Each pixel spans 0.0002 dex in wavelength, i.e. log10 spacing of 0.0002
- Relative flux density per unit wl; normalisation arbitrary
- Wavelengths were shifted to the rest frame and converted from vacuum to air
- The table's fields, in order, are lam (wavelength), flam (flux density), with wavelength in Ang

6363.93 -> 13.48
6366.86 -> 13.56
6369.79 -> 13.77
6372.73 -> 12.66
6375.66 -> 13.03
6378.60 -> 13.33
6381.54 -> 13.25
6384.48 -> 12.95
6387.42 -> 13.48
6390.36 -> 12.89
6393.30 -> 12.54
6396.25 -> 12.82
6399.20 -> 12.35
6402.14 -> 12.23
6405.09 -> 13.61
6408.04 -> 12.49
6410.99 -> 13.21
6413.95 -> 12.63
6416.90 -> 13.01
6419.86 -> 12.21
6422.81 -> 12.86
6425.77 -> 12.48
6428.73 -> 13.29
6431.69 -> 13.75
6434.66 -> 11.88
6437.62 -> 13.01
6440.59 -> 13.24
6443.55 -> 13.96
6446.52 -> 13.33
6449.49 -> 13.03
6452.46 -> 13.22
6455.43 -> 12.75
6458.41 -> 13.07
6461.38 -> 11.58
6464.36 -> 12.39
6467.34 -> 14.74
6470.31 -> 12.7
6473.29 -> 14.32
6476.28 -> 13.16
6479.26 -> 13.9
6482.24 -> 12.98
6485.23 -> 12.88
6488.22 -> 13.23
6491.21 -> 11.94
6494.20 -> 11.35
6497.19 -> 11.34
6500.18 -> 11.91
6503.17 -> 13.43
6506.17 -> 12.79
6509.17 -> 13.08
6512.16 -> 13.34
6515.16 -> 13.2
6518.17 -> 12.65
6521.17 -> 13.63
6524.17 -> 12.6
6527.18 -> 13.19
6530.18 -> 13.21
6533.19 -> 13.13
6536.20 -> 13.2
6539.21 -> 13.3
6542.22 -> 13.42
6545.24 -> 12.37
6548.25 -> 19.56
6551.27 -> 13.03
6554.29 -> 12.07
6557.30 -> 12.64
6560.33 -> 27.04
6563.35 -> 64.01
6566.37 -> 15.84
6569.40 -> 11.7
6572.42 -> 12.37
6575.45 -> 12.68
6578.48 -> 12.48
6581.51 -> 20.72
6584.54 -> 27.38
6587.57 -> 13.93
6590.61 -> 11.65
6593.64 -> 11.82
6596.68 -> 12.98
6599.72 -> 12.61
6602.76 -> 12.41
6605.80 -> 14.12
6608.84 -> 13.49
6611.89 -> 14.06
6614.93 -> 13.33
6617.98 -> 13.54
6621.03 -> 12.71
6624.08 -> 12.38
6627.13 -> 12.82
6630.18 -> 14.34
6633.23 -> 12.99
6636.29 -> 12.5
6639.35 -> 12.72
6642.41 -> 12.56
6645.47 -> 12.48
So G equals 15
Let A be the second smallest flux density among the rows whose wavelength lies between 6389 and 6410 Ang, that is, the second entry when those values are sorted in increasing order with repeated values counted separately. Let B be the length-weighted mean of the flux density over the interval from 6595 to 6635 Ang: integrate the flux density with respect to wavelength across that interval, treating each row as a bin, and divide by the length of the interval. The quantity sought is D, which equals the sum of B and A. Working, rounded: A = 12.35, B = 13.2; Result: 25.6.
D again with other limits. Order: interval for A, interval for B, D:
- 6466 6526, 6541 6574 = 30.8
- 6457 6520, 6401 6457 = 24.3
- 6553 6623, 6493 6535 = 24.5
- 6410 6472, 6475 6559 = 25.0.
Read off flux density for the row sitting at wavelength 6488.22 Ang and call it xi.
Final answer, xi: 13.23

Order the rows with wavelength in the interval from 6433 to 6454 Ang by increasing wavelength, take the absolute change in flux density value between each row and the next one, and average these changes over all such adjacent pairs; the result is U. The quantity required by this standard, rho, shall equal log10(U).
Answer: -0.27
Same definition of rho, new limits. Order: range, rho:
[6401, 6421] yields -0.08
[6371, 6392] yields -0.44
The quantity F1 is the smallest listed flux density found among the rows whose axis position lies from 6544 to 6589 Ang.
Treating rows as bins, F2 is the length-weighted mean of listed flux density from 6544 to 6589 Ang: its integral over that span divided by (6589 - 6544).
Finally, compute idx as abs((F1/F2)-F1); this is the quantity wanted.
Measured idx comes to 11.1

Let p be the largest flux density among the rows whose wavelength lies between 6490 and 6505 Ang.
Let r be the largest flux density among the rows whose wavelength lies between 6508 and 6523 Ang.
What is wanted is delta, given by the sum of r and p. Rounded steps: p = 13.43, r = 13.63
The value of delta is 27.1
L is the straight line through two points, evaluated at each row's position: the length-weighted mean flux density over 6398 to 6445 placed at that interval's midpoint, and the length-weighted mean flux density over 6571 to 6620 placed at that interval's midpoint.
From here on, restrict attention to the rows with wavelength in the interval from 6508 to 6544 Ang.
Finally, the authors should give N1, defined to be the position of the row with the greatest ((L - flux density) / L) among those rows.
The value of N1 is 6524.17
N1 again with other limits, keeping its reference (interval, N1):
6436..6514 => 6497.19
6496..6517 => 6497.19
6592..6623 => 6593.64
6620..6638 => 6624.08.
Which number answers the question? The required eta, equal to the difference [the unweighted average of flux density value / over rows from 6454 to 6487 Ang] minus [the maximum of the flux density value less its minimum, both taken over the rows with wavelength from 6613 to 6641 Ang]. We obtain 11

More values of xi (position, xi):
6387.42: 13.48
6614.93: 13.33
